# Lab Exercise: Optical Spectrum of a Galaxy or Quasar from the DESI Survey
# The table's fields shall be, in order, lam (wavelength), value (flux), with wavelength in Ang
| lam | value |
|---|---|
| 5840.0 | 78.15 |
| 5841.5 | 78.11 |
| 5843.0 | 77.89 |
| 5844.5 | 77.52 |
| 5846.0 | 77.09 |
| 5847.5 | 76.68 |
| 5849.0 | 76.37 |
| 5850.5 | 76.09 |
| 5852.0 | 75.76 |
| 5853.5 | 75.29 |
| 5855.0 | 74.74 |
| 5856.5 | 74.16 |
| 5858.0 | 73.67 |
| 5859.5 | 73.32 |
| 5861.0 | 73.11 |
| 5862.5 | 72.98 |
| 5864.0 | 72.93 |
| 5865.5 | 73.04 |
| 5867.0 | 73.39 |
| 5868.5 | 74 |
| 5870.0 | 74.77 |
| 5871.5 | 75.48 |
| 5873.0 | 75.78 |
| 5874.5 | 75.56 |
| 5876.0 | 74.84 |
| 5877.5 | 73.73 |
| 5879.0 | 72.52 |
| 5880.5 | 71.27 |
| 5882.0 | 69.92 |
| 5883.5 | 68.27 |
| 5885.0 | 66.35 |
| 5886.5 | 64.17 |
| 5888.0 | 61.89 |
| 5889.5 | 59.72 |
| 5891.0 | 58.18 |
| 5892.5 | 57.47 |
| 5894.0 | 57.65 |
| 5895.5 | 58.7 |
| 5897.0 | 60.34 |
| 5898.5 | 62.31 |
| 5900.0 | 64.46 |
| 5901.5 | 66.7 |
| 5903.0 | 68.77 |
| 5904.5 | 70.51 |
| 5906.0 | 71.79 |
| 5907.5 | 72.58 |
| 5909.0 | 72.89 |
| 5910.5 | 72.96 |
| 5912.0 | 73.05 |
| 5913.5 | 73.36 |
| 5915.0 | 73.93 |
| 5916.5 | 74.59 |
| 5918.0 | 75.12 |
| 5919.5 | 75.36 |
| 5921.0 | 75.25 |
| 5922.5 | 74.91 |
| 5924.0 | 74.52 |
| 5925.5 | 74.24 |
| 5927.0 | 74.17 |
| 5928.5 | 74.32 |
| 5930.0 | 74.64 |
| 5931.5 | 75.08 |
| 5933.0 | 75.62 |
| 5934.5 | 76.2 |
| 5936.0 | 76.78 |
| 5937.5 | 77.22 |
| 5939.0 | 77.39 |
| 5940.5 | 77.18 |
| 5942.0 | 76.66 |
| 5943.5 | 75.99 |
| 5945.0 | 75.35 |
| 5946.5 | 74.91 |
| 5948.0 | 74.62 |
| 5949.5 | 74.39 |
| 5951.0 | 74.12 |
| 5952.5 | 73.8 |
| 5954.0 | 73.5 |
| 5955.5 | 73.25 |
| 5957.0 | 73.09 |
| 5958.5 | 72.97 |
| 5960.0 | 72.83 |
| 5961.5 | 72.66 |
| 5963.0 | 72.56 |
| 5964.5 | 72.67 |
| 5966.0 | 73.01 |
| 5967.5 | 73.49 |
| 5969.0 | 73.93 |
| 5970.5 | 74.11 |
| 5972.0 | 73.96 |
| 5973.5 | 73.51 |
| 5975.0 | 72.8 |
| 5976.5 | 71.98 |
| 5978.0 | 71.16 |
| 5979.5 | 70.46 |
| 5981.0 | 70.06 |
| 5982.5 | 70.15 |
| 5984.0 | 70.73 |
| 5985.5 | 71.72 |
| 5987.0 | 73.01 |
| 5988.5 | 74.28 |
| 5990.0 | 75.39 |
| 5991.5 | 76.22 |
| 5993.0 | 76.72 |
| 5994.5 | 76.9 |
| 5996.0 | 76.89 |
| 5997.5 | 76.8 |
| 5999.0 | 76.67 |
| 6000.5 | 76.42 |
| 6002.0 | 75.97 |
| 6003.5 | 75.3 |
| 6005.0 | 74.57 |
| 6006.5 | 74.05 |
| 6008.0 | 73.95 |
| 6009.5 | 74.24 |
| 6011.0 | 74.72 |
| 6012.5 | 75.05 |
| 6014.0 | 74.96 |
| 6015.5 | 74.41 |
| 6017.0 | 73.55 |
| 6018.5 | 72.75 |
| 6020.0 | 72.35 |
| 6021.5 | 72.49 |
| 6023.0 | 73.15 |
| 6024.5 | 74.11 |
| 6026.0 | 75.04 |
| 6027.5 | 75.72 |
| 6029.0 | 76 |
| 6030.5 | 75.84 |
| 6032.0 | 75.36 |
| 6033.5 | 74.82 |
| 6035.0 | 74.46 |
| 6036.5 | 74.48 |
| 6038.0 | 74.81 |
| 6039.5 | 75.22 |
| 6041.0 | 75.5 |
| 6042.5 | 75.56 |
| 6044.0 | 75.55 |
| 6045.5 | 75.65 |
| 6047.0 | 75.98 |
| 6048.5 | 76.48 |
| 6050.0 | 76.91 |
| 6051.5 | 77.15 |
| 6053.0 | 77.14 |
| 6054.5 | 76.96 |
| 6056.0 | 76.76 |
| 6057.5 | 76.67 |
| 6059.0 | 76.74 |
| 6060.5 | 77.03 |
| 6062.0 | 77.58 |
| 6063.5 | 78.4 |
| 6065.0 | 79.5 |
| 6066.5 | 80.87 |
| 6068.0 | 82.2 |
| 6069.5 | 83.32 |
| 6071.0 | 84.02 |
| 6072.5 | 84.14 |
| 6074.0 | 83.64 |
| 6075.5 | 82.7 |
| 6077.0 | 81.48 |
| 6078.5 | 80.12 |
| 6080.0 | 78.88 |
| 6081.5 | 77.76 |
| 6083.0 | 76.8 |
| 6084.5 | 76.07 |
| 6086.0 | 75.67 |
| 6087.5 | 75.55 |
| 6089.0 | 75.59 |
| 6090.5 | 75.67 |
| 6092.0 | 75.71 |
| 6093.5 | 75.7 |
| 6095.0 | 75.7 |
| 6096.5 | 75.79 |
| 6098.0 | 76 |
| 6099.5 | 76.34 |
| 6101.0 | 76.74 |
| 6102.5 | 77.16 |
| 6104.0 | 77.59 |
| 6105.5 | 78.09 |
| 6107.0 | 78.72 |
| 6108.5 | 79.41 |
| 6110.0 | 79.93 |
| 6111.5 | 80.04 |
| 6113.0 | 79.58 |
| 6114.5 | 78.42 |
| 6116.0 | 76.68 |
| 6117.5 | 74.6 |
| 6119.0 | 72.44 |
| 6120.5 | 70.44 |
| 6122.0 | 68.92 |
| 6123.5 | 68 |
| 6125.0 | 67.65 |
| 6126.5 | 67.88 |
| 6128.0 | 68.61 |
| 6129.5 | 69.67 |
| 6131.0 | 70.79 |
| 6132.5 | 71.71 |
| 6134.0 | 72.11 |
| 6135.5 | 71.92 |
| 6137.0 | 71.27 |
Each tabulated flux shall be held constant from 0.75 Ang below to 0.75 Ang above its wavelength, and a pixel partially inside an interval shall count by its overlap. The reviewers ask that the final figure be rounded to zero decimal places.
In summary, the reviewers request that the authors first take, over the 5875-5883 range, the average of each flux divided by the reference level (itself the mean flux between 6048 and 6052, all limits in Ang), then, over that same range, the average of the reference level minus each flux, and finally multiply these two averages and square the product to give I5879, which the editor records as 17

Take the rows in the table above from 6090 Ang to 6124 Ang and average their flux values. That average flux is 76.0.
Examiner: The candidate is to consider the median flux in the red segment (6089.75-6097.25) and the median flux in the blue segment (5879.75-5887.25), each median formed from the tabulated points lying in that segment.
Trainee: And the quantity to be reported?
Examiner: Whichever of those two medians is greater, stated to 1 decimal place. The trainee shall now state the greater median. 75.7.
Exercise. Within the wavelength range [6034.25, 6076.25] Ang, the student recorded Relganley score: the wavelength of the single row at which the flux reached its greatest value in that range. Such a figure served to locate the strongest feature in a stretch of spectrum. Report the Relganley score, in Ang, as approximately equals 6072.5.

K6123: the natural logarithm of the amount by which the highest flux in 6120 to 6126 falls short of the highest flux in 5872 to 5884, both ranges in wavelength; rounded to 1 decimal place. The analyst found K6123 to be 1.7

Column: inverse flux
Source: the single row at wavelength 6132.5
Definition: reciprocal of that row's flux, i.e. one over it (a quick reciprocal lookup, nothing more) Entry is 0.0139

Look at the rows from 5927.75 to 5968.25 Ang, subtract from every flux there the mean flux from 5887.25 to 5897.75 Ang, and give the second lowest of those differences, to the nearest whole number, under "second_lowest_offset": 14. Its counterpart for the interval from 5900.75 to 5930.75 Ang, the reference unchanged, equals 10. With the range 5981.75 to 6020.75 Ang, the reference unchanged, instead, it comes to 12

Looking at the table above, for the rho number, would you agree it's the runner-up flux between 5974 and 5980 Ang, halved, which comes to 36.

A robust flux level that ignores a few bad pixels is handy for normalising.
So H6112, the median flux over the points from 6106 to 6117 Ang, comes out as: 79.4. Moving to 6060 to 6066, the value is 78.0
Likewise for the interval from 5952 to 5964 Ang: 73.0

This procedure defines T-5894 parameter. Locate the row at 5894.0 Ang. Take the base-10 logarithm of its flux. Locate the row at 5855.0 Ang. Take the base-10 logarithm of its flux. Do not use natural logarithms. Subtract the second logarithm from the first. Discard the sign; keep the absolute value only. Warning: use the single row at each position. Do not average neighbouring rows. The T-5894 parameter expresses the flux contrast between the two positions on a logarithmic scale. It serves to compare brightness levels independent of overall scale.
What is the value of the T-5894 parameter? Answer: 0.11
